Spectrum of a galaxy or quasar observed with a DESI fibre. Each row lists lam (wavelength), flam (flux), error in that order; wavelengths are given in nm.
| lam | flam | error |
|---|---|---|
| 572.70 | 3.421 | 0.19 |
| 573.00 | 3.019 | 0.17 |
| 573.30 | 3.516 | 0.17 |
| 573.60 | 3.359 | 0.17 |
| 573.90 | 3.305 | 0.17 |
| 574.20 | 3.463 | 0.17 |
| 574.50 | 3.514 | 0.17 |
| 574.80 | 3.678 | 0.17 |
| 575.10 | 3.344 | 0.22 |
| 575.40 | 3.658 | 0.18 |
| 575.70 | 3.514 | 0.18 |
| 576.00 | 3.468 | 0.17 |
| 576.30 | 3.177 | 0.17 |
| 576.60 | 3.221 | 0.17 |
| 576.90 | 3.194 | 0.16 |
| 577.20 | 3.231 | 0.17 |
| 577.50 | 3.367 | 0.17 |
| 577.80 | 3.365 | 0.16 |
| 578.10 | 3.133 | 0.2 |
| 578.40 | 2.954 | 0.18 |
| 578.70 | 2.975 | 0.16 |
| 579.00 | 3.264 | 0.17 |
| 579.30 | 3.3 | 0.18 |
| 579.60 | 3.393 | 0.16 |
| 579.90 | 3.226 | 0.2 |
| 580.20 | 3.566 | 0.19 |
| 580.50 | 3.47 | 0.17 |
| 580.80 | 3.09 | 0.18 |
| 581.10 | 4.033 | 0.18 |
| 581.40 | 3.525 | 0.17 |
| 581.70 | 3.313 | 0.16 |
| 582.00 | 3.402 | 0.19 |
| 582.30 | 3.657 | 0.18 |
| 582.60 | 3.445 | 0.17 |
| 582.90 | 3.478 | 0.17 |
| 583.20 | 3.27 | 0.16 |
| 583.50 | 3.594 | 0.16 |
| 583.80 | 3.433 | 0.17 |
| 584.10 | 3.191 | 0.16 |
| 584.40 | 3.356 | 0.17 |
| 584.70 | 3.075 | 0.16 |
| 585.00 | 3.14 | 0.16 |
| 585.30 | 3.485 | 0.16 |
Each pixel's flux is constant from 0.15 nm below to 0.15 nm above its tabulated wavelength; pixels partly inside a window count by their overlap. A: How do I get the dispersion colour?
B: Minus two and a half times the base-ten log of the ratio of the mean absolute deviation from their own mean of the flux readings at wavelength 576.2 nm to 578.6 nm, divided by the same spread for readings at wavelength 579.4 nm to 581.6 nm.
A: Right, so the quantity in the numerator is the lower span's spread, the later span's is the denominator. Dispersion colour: 0.87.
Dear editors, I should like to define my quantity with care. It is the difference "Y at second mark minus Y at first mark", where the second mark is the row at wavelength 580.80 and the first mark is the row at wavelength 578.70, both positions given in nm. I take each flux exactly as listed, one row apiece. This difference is 0.1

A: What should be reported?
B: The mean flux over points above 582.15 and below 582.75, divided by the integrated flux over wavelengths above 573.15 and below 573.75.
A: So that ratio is 1.72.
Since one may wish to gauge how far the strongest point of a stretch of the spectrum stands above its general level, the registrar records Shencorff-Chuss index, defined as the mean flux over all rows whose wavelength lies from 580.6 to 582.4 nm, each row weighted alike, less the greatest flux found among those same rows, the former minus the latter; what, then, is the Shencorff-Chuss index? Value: -0.53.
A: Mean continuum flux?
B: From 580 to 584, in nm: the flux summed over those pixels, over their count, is 3.48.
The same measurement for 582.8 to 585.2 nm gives 3.32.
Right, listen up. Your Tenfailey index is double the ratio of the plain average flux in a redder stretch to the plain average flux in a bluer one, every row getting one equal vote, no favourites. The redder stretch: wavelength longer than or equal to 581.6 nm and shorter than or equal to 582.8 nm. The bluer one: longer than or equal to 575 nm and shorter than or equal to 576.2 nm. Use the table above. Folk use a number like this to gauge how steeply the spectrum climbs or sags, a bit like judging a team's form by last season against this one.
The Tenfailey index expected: 1.98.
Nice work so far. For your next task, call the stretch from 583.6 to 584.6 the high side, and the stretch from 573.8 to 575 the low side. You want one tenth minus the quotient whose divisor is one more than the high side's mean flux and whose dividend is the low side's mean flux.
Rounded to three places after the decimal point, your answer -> -0.707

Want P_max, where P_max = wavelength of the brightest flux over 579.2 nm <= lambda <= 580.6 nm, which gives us 580.20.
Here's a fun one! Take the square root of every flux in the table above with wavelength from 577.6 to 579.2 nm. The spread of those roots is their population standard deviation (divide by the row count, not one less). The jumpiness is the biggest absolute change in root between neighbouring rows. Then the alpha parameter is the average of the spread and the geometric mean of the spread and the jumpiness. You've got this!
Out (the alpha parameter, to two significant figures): 0.053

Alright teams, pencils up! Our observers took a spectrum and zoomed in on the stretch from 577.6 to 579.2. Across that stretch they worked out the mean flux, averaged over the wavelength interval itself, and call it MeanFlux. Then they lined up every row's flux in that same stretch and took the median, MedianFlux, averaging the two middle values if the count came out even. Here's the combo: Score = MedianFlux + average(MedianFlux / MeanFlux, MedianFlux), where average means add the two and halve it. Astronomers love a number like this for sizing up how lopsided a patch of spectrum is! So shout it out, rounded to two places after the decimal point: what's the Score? 5.20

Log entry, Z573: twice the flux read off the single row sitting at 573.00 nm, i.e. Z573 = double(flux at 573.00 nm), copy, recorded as 6.04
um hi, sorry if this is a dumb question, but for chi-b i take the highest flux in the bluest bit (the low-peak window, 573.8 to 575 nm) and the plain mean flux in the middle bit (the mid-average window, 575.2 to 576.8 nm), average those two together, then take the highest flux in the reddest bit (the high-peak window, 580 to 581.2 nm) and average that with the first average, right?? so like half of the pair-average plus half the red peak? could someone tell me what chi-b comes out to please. 3.8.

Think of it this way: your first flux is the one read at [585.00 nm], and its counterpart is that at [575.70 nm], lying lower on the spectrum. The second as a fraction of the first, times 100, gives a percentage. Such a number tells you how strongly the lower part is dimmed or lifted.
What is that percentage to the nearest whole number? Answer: 112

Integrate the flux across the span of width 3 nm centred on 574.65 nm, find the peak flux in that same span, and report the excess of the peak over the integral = -6.77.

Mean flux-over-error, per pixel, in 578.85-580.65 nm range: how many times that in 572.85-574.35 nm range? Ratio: 0.97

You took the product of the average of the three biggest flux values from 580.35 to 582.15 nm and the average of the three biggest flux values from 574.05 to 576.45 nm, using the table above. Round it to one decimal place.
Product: 13.3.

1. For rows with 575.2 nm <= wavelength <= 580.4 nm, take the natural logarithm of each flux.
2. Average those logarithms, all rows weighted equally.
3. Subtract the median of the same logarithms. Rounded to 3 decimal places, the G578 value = 0.008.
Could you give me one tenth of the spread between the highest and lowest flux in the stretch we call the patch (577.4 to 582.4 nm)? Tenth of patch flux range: 0.11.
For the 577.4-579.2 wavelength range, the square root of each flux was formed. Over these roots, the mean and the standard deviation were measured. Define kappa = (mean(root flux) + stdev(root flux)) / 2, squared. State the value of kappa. 0.84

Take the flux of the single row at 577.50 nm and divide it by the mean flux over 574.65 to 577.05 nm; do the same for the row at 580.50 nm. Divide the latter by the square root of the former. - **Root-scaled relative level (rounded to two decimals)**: 1.02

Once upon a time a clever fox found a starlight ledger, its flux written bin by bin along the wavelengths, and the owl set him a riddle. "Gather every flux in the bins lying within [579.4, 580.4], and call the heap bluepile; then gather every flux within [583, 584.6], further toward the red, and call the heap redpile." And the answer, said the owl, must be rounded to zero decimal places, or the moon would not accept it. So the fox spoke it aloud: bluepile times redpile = 172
